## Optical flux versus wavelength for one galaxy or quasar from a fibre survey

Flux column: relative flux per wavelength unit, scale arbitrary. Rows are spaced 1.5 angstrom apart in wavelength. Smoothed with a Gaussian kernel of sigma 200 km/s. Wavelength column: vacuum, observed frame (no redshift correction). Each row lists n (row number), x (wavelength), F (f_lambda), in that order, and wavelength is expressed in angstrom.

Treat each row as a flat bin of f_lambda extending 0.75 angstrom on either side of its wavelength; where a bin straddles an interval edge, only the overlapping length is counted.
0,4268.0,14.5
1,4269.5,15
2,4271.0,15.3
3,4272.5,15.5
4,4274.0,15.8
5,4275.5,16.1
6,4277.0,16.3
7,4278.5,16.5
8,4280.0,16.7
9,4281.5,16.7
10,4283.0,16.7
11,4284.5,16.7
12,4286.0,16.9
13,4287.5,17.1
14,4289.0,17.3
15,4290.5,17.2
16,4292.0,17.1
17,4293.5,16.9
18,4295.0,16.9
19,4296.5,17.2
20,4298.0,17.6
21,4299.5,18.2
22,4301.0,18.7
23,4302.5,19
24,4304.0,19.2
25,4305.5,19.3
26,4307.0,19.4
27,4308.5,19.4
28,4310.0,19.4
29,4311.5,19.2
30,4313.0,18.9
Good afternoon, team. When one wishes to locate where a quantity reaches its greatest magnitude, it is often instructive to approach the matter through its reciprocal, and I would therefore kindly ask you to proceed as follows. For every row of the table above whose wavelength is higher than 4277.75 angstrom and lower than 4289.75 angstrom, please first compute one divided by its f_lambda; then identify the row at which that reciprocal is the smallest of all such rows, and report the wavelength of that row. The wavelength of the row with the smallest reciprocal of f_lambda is 4289.0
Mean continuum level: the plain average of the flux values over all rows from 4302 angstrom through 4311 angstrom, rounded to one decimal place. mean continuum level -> 19.3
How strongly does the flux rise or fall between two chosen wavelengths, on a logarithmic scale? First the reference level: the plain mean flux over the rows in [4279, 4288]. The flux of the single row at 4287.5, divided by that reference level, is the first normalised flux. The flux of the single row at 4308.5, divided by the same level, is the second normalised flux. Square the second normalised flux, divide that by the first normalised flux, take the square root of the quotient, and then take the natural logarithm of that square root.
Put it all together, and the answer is 0.14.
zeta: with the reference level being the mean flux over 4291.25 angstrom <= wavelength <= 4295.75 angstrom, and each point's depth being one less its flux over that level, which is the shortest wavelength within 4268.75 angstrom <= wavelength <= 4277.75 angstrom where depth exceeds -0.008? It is 4269.5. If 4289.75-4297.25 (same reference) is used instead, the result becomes 4292.0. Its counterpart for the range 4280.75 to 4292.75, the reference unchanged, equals 4281.5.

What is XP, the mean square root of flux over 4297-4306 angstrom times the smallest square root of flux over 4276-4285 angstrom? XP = 17.4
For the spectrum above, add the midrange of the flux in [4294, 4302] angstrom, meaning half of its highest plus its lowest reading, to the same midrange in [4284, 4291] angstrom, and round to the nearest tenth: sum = 34.8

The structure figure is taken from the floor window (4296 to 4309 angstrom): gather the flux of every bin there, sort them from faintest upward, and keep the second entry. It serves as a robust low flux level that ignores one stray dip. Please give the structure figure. 17.6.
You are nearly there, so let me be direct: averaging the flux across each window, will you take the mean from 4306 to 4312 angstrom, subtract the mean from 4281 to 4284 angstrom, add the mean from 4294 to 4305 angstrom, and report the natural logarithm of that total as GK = 3.03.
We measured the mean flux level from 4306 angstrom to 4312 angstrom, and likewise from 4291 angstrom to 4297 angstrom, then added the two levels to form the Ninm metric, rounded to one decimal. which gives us 36.4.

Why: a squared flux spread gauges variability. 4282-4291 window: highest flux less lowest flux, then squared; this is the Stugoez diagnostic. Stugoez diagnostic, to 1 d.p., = 0.4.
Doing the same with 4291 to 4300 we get 1.7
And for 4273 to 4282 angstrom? 0.8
